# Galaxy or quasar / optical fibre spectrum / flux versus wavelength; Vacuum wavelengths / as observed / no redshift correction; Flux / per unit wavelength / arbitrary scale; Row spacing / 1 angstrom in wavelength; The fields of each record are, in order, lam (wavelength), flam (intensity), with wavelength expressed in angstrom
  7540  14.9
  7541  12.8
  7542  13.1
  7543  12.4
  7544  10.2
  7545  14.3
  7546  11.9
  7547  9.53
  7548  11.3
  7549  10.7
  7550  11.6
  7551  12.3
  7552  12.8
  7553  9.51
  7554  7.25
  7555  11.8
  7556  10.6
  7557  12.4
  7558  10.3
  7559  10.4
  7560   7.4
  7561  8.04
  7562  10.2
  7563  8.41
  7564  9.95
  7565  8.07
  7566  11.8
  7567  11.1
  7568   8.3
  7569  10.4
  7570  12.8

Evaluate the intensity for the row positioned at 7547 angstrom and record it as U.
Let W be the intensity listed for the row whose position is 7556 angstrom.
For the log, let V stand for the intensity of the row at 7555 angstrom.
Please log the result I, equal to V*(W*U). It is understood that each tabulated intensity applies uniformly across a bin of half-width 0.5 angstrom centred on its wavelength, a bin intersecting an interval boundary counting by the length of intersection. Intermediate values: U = 9.53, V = 11.8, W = 10.6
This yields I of 1192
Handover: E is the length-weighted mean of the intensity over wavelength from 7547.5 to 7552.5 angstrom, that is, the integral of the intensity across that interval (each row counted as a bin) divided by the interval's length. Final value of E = 11.7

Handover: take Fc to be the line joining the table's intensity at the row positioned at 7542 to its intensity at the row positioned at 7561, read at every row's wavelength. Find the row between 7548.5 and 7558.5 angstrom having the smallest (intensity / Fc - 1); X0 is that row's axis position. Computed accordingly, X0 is 7554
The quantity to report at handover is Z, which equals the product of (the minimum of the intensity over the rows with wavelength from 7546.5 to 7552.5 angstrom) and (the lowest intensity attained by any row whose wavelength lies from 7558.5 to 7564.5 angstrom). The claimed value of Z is 71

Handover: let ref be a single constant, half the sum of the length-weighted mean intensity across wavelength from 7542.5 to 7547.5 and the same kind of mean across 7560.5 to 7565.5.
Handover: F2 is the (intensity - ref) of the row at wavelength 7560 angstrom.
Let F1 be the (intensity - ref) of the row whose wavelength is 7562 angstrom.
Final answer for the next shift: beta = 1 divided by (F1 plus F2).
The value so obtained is -0.3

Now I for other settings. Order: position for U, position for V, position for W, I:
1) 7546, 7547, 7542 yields 1486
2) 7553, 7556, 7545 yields 1442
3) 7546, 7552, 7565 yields 1229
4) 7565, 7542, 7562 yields 1078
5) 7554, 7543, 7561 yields 723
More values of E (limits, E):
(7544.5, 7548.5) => 11.8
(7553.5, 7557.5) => 10.5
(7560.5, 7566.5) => 9.4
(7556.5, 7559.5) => 11.0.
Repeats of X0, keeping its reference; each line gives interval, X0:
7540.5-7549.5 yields 7547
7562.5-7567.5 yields 7563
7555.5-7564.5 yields 7560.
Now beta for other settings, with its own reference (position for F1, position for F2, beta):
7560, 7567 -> -0.5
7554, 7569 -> -0.3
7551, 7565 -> -4.3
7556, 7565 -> -0.5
